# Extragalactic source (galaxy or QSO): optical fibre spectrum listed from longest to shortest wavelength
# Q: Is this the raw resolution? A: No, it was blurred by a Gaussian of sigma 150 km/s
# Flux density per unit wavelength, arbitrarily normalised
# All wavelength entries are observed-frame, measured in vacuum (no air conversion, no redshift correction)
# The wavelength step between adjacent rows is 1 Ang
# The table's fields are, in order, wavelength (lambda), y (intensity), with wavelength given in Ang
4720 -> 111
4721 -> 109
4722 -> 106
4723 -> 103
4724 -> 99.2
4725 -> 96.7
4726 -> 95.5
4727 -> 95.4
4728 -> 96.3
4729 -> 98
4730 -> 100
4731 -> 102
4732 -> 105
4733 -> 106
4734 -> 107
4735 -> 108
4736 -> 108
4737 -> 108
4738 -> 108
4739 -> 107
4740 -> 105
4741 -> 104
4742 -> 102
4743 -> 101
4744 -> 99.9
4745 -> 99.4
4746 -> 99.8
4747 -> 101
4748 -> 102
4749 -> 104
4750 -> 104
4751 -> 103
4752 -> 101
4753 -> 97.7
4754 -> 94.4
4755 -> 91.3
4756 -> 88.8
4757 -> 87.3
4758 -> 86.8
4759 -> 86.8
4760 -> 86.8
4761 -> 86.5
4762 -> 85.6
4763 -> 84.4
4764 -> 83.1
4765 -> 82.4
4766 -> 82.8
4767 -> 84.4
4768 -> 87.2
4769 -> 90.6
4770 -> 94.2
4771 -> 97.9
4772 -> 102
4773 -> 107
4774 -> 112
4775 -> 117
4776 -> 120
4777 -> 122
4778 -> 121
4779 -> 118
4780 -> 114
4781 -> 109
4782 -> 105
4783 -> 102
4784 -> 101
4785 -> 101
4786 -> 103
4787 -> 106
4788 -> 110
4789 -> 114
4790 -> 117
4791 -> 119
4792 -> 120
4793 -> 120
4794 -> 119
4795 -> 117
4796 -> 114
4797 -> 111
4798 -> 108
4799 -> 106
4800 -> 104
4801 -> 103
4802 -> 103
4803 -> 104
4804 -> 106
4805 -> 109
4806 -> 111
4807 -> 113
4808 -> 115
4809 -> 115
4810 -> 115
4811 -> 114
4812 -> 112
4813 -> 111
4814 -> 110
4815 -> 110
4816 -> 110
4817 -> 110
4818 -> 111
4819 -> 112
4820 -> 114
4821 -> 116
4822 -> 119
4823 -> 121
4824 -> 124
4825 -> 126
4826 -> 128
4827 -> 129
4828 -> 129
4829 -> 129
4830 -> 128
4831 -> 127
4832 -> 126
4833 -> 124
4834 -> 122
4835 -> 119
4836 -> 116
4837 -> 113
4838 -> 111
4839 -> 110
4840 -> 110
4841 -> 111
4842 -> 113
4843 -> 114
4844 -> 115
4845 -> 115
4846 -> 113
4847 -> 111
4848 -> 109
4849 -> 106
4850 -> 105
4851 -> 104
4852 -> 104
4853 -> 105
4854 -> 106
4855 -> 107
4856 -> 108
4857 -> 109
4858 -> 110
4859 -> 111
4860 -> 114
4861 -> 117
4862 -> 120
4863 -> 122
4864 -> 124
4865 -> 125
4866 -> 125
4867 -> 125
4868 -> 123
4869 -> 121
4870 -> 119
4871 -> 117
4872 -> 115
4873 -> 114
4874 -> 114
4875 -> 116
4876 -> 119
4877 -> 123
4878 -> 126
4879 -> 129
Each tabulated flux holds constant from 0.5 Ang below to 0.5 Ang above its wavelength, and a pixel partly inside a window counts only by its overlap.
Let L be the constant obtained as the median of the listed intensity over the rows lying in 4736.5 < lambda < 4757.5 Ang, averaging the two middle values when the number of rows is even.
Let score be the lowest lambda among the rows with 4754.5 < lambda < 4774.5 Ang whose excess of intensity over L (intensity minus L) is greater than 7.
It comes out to 4774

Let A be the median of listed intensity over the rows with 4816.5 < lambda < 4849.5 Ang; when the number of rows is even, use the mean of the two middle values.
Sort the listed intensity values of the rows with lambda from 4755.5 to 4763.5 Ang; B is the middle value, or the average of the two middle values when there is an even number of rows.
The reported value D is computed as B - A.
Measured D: -28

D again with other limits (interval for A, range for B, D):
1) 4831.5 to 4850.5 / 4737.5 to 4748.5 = -11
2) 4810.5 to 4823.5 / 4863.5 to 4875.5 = 8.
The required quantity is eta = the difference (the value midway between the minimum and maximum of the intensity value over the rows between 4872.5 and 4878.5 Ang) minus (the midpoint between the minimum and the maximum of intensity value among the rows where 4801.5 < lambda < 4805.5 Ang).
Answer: 14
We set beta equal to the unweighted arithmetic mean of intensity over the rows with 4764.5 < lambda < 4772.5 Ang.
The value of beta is 90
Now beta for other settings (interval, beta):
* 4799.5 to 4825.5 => 112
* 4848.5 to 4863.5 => 110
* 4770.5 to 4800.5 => 111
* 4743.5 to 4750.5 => 101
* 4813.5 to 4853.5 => 116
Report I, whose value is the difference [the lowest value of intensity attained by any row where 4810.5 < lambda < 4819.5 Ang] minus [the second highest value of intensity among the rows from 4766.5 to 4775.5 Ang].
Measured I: -2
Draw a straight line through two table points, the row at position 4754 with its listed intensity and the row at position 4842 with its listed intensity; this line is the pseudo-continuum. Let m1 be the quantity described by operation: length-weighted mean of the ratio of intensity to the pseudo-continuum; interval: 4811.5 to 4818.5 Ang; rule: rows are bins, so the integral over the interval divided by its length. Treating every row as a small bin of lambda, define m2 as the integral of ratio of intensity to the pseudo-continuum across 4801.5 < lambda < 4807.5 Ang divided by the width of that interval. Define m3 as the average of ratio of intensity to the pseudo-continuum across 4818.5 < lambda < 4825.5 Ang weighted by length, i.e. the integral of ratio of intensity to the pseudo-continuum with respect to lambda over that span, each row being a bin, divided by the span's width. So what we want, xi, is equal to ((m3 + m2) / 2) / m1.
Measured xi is 1.03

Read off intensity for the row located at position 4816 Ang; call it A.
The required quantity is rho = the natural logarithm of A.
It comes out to 4.70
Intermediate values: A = 110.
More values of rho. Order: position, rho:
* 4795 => 4.76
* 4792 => 4.79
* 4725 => 4.57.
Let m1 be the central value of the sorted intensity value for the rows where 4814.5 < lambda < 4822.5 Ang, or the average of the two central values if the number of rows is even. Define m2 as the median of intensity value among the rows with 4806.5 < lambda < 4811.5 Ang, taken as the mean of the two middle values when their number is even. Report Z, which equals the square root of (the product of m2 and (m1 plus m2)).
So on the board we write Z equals 161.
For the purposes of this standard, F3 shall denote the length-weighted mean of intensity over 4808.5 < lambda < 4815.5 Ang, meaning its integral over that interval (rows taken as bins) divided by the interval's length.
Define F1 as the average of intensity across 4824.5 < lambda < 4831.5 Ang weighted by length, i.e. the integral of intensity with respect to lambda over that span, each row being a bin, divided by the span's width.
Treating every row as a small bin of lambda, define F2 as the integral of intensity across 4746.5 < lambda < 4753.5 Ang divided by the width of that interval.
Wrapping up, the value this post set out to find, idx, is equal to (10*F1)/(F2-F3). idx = -121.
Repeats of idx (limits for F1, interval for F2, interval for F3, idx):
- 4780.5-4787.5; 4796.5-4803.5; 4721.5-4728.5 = 155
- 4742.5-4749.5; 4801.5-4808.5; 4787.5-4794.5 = -122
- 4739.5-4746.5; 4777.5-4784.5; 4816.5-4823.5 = -215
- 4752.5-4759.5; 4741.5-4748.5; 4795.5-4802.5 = -144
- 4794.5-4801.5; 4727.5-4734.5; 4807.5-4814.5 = -98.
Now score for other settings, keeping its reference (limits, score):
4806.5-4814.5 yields 4807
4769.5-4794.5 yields 4774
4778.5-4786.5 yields 4779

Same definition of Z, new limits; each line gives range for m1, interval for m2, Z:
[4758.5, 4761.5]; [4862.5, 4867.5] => 163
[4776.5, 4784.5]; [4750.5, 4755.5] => 143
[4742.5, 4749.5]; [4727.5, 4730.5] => 140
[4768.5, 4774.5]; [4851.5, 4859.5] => 149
